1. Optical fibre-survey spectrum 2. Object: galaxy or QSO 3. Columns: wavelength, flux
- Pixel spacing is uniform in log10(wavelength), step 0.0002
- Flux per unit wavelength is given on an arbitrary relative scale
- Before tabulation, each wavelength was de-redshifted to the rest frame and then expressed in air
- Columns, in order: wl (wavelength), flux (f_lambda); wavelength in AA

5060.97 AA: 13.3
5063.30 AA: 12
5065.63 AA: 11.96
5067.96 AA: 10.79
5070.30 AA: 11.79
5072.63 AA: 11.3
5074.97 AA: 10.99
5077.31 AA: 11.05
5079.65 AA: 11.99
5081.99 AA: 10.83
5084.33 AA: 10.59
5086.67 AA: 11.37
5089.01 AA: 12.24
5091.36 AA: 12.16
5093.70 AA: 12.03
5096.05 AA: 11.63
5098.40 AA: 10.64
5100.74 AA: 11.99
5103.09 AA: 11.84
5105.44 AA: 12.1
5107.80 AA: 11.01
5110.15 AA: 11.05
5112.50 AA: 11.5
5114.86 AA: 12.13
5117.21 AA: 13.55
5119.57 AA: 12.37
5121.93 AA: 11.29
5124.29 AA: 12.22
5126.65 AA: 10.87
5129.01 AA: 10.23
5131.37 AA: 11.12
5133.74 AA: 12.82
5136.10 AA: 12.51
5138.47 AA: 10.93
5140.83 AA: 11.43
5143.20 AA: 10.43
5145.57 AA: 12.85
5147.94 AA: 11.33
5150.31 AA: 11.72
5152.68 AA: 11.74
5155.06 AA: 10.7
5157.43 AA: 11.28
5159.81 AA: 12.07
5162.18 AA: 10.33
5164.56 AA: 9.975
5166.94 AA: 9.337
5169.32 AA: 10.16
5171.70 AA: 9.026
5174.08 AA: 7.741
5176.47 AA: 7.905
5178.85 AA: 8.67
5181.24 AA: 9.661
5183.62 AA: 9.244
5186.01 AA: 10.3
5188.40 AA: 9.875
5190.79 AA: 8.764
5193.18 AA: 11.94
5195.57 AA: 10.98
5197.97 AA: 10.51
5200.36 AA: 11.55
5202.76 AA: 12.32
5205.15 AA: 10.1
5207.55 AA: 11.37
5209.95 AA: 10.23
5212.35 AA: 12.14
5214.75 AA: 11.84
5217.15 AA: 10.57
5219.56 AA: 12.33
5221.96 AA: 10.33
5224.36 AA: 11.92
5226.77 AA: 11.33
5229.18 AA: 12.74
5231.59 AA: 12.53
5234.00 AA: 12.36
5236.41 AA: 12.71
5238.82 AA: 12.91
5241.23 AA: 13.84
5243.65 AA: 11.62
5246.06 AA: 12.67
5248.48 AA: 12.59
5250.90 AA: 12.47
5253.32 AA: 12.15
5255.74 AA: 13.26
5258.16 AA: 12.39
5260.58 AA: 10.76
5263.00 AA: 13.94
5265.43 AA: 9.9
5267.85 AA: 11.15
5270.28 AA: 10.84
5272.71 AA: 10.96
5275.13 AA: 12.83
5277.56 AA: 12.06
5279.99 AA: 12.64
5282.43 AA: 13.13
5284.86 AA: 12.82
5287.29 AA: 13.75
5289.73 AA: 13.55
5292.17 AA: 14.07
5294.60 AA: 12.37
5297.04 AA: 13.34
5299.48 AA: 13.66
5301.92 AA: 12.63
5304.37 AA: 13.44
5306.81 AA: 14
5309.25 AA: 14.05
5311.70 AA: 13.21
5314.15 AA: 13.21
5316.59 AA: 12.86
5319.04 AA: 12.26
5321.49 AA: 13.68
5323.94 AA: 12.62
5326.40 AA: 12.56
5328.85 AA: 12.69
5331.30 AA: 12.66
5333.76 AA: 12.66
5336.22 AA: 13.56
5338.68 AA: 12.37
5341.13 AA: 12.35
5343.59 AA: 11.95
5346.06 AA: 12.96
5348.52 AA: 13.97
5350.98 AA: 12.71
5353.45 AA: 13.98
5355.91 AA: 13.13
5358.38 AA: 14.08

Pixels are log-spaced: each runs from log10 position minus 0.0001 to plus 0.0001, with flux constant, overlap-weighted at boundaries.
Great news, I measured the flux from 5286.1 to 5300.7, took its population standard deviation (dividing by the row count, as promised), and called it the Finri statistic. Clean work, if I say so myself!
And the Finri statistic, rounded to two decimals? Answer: 0.53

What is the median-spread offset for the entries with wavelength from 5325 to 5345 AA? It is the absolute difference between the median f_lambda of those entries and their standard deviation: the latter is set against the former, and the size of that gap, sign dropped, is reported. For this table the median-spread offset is 12.2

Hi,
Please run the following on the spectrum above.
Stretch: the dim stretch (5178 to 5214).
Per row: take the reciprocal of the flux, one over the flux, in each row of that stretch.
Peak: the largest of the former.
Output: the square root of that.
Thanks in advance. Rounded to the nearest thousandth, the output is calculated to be 0.340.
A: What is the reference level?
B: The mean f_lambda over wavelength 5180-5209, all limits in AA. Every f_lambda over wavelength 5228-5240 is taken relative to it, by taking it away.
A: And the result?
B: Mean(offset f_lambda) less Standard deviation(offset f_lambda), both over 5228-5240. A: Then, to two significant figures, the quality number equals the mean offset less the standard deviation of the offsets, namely 1.9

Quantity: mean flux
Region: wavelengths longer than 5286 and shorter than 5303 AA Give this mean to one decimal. 13.3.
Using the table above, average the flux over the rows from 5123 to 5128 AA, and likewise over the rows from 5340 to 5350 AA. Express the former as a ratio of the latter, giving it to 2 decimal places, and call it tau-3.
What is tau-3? 0.90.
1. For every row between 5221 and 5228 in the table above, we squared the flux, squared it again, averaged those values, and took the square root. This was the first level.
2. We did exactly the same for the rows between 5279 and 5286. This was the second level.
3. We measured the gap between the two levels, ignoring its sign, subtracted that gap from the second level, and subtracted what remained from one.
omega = -126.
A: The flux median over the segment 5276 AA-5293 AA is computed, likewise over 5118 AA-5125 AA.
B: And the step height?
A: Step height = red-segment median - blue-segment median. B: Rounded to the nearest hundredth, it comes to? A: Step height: 0.91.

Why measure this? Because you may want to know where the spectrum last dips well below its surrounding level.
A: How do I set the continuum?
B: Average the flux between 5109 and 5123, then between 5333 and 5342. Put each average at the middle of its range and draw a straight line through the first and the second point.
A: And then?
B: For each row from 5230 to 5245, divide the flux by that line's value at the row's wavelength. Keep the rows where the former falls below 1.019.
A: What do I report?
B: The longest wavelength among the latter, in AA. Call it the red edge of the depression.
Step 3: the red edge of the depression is 5243.65 AA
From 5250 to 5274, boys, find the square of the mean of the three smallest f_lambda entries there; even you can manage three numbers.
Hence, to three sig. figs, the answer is 110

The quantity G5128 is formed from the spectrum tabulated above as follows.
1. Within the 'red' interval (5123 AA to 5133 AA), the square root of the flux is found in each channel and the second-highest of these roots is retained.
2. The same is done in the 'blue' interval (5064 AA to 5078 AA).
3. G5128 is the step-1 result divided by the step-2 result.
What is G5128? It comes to 0.97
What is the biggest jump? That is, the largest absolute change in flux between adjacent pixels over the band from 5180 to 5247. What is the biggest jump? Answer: 3.2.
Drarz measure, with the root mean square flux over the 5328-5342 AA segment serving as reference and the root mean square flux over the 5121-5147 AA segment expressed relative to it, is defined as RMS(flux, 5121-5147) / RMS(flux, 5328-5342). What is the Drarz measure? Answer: 0.91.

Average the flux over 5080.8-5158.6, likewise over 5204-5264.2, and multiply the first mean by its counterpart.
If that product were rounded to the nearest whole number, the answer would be 140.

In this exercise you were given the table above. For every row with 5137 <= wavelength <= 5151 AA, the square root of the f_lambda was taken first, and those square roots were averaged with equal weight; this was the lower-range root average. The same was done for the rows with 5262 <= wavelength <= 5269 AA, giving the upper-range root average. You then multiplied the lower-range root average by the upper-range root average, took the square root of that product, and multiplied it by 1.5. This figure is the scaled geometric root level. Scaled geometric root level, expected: 5.09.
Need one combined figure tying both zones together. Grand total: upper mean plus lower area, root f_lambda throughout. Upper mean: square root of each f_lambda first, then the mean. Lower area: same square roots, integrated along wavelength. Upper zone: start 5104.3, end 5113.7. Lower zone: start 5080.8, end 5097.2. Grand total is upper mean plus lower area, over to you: 59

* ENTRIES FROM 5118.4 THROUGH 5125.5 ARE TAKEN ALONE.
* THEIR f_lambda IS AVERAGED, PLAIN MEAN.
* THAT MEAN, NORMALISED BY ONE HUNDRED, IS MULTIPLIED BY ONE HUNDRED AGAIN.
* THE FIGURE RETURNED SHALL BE 12.0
